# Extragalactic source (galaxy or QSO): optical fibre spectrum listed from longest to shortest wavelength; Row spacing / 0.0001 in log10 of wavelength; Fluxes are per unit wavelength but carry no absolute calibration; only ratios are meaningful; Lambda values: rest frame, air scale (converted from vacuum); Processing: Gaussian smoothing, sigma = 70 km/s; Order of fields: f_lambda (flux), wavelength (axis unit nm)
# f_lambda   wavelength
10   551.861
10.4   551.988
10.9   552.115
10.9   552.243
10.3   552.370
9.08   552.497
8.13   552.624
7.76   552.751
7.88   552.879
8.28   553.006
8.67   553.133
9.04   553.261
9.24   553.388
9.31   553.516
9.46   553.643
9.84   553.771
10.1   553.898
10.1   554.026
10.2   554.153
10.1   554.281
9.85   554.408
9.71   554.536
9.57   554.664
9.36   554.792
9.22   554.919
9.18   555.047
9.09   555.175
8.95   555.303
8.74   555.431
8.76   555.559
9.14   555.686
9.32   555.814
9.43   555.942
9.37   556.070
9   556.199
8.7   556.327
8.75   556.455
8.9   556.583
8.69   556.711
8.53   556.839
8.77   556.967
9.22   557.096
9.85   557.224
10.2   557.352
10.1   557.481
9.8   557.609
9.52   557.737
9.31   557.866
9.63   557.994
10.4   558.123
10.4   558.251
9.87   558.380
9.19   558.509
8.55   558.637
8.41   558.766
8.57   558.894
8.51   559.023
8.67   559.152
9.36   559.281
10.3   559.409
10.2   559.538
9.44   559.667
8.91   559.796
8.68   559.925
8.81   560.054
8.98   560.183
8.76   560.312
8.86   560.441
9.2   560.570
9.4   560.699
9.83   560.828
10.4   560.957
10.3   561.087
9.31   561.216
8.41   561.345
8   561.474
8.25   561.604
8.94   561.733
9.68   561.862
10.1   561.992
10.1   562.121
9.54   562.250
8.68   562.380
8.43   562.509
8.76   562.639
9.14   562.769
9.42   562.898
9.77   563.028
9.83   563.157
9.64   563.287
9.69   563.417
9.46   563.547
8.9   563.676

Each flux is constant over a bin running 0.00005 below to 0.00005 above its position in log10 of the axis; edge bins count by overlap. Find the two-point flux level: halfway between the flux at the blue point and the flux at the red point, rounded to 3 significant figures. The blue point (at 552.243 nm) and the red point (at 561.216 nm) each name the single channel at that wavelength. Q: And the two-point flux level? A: 10.1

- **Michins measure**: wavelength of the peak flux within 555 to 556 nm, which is 555.942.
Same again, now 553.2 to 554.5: 554.153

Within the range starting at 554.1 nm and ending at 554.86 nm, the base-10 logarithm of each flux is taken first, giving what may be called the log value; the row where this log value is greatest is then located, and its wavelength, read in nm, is 554.153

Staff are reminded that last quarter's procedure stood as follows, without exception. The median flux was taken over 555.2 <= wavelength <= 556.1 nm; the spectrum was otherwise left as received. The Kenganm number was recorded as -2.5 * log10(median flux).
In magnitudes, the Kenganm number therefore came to -2.40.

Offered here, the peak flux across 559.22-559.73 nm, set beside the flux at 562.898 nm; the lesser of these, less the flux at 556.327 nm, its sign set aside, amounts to 0.72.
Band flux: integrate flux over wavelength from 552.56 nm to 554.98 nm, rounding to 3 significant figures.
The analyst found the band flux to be 22.4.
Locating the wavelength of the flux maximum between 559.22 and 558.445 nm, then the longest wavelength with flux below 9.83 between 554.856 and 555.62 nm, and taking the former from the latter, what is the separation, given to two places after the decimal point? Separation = -2.95 nm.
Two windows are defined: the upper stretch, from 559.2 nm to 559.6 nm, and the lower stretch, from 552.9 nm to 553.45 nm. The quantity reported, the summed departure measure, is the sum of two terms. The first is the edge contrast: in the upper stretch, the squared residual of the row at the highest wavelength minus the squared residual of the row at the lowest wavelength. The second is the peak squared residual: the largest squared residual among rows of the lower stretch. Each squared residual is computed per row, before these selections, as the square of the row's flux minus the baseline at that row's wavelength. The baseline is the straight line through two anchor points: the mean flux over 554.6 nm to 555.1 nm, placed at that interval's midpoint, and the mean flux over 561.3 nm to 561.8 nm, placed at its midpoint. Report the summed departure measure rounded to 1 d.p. 3.6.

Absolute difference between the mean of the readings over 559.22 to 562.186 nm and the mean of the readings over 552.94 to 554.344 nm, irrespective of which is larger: 0.17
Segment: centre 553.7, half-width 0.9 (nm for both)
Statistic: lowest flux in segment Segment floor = 7.88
